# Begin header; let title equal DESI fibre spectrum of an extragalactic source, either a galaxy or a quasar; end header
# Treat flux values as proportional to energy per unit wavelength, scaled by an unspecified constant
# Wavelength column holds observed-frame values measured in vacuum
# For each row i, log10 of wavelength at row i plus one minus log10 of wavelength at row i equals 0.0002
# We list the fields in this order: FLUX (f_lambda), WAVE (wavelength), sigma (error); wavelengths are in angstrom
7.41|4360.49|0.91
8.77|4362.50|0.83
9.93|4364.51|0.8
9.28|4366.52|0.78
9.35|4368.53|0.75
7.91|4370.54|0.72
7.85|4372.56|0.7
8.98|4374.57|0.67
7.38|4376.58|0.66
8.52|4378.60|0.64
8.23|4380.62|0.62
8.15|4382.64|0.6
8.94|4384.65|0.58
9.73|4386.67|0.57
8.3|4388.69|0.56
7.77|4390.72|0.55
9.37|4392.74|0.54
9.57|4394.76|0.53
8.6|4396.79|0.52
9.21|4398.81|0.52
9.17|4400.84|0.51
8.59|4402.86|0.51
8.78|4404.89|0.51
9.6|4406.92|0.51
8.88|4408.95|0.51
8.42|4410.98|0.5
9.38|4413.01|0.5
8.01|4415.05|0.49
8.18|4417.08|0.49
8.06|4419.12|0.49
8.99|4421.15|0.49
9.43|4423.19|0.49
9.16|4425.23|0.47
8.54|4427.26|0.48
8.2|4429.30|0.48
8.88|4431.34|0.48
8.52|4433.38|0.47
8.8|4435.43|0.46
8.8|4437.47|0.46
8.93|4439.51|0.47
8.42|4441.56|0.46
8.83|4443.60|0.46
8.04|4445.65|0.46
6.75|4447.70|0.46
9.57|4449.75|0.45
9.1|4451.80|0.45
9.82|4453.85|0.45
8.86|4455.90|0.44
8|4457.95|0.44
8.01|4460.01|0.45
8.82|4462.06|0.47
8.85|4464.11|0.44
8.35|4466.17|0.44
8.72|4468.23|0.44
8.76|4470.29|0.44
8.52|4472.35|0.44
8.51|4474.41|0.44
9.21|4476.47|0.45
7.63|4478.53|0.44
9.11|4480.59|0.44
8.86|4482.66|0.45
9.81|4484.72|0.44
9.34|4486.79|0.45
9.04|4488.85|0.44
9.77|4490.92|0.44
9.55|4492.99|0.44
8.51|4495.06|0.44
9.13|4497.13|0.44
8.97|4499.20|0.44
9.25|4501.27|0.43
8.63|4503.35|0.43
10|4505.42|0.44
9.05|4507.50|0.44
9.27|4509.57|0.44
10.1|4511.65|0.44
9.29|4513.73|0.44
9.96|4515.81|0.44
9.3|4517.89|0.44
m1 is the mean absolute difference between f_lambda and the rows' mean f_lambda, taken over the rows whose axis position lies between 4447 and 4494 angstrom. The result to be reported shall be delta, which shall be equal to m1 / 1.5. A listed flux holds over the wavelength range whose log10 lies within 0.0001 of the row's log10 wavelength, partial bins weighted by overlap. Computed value 0.36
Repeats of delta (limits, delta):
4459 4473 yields 0.16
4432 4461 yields 0.37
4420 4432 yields 0.22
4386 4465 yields 0.32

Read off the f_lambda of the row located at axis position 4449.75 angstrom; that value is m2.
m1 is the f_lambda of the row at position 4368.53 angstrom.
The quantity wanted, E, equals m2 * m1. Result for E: 89.5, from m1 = 9.35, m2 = 9.57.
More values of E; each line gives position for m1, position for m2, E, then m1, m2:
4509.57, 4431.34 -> 82.3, 9.27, 8.88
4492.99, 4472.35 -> 81.4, 9.55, 8.52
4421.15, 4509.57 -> 83.3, 8.99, 9.27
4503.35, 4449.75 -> 82.6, 8.63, 9.57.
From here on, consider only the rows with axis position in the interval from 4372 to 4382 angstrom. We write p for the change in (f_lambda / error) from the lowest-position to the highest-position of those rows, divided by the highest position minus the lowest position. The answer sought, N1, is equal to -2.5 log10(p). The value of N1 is 1.5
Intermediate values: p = 0.26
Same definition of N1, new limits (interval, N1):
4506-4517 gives 1.5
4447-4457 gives 0.4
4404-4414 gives 1.8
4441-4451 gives 1.1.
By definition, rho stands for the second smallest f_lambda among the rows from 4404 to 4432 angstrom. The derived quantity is 8.06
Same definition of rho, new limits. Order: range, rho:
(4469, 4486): 8.51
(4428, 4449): 8.04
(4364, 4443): 7.77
